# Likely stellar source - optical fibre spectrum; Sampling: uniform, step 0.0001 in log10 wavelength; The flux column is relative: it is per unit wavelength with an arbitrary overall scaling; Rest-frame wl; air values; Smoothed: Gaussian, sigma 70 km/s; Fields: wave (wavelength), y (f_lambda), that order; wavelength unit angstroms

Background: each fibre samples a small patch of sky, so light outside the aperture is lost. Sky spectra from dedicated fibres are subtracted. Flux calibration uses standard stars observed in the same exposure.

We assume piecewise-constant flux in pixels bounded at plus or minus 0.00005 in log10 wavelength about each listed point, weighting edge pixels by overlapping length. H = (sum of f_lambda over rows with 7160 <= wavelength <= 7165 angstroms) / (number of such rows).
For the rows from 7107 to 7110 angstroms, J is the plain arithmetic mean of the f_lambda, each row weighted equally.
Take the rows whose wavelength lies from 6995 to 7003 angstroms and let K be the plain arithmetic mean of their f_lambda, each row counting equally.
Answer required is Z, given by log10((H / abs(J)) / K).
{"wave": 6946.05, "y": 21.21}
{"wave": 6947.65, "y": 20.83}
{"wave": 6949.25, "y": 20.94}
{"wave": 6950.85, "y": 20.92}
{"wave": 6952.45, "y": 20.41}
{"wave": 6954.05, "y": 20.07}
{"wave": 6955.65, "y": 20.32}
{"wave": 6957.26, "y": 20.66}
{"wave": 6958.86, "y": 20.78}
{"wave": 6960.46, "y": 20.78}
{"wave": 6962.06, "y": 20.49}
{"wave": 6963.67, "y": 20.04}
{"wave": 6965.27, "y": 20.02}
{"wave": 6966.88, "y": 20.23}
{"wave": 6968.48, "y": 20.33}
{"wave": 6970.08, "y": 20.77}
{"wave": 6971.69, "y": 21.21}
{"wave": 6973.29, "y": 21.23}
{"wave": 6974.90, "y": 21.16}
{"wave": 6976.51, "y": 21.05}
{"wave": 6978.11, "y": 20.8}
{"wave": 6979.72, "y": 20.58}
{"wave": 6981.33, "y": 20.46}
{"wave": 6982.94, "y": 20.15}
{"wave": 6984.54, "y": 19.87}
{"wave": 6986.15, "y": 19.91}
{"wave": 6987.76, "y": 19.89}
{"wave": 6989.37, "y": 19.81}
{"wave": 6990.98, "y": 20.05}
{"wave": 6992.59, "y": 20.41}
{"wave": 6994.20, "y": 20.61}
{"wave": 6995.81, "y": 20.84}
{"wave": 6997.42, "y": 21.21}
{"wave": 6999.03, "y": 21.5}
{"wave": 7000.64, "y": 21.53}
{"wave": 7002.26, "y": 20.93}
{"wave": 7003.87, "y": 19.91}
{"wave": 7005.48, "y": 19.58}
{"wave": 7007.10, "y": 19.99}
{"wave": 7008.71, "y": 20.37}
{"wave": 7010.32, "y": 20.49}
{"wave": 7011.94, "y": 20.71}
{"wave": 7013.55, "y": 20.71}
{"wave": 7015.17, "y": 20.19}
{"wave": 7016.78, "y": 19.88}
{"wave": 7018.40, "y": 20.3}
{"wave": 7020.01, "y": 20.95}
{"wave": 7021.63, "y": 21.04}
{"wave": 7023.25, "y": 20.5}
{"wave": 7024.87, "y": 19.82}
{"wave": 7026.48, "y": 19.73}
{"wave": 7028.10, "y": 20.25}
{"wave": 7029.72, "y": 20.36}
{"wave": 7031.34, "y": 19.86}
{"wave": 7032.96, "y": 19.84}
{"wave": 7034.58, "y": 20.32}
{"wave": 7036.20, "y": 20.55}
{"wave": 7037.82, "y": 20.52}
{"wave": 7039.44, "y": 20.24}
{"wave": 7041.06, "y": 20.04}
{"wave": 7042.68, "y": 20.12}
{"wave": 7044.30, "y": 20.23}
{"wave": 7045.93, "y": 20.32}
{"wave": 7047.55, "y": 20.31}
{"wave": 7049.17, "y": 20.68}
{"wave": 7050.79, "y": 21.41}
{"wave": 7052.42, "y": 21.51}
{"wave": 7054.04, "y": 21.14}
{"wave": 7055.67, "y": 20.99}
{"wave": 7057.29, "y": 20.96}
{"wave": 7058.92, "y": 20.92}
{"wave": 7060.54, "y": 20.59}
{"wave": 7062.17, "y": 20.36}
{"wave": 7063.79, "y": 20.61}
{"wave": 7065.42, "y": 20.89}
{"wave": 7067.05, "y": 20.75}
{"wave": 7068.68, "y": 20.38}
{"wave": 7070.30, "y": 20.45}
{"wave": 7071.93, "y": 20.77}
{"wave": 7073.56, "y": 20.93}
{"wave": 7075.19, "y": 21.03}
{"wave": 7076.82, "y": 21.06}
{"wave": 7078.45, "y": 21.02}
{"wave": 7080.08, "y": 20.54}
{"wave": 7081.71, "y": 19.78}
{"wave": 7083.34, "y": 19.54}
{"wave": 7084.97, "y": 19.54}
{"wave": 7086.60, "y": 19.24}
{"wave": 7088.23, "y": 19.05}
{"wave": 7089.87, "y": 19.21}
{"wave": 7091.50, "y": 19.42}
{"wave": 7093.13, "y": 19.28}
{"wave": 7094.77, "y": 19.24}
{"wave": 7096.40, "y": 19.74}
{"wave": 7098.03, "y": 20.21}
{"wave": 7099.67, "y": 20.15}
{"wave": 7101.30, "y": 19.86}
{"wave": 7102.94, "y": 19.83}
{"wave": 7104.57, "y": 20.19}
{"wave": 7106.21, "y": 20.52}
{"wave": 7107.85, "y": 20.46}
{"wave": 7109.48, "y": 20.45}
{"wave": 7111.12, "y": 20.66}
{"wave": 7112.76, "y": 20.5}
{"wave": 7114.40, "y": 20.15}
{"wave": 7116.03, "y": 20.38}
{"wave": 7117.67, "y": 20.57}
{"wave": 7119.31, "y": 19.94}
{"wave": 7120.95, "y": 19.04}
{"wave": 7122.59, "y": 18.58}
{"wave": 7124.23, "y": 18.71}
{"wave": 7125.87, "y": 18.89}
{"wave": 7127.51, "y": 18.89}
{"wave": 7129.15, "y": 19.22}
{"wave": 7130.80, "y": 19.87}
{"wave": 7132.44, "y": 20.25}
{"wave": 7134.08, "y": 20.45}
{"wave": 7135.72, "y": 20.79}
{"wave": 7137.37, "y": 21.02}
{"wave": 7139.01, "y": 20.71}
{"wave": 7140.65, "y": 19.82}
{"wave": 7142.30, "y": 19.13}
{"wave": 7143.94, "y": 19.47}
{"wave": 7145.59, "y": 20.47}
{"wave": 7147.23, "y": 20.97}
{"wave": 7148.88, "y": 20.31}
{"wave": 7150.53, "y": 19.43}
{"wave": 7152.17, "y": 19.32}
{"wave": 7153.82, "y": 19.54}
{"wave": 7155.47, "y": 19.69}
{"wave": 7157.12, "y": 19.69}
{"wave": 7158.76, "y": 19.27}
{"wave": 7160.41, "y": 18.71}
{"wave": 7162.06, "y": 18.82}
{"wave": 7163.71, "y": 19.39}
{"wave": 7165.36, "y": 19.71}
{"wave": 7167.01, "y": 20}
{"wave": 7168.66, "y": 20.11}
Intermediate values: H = 19.0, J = 20.5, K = 21.2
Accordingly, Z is -1.359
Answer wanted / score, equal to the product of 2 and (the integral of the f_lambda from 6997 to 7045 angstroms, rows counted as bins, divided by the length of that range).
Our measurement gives 40.8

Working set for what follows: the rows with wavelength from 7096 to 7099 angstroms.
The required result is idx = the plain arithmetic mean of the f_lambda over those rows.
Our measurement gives 20.0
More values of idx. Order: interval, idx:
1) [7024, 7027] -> 19.8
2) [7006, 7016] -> 20.4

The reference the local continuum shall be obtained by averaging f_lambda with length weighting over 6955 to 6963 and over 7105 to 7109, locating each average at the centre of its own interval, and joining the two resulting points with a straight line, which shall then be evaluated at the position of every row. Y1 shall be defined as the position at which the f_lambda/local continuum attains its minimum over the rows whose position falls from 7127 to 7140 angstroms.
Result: 7127.51 angstroms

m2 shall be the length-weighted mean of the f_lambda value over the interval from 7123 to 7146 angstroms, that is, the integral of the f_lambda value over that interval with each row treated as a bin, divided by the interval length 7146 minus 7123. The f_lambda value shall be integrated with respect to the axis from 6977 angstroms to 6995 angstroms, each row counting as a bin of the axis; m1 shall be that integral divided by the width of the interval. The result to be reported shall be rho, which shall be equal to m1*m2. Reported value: 401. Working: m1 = 20.2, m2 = 19.8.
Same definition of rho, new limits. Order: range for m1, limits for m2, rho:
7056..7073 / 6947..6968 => 424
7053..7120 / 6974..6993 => 413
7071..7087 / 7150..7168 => 396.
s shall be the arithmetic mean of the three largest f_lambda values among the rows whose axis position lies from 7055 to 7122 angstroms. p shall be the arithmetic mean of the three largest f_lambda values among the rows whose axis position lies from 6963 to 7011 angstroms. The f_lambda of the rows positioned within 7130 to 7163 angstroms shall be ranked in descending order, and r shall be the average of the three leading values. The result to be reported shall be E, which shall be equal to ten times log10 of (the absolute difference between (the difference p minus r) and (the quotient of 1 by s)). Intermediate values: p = 21.4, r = 20.93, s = 21.0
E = -3.5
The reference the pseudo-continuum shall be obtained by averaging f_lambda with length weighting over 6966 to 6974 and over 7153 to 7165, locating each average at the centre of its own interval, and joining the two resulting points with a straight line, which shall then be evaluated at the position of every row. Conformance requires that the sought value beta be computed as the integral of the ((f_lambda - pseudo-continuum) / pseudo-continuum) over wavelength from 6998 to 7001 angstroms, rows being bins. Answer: 0.14 angstroms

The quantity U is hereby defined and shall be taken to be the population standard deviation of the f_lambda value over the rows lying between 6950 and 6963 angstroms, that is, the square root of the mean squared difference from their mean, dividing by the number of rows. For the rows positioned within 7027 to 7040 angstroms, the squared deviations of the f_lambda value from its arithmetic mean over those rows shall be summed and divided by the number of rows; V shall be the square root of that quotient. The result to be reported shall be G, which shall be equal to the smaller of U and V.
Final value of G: 0.25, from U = 0.26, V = 0.25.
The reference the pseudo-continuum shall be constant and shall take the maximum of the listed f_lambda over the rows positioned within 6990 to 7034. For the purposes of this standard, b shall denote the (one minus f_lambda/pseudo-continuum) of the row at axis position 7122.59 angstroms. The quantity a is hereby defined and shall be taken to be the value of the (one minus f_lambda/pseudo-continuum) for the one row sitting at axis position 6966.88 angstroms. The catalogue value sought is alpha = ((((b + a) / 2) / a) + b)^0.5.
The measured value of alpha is 1.33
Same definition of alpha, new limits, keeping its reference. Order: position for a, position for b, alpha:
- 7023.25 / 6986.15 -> 1.17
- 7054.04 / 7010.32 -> 1.37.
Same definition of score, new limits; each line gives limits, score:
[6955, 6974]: 41.1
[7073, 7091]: 40.1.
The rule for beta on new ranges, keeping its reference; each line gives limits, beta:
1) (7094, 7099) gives -0.01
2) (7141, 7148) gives 0.20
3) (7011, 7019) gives -0.02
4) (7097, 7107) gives 0.19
